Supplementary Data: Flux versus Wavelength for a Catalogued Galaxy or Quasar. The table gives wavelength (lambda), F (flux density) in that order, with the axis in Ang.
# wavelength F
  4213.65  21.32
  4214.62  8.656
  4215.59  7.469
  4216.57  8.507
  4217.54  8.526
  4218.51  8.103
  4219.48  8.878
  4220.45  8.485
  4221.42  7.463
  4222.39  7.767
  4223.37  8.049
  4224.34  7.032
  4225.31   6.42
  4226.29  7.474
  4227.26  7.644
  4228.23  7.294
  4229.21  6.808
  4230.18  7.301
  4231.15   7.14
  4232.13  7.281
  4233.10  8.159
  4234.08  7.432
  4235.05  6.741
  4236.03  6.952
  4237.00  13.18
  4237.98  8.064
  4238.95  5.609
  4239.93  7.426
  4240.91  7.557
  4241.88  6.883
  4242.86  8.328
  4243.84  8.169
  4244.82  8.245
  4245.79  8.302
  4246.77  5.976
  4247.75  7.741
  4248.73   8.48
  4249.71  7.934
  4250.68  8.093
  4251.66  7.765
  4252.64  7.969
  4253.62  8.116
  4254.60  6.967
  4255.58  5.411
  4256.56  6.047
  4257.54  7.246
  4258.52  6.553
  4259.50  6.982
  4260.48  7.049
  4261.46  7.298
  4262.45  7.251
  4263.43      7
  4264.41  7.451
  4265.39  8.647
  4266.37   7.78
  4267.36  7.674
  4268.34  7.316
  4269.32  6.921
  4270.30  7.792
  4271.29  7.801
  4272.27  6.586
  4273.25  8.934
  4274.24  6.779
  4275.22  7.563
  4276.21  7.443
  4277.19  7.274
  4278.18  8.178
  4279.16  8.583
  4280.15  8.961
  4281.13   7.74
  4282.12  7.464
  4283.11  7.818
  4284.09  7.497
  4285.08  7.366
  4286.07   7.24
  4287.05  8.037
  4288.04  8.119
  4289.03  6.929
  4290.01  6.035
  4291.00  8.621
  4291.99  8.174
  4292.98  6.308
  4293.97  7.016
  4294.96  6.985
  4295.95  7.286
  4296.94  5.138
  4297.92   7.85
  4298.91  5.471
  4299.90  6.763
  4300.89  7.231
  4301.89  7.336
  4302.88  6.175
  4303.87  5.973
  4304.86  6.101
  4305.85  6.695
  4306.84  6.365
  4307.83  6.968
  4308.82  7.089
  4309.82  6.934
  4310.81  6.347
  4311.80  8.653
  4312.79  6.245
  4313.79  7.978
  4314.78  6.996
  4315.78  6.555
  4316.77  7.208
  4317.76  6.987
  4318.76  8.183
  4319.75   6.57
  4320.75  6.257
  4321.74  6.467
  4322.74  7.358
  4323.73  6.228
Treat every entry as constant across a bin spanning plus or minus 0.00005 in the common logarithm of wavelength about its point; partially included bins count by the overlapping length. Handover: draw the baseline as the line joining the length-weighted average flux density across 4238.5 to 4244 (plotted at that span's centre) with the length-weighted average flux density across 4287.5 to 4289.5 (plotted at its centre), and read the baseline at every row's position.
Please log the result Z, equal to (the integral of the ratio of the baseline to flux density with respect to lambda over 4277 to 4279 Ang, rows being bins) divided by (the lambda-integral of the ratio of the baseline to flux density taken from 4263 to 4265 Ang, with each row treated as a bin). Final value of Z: 0.9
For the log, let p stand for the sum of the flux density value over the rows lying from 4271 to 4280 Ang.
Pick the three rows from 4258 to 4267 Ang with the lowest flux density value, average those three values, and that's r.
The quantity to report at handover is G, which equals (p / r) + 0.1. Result 10.2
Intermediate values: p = 69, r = 6.8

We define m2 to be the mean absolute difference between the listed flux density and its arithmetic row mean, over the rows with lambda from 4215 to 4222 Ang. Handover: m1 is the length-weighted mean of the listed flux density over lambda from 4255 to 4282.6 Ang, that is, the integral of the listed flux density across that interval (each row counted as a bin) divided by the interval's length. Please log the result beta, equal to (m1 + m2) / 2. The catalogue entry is 3.93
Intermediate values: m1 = 7.42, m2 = 0.45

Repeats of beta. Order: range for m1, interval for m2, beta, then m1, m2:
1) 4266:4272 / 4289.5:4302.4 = 4.14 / 7.50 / 0.77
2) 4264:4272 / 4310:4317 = 4.17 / 7.65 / 0.69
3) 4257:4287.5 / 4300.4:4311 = 3.99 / 7.55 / 0.42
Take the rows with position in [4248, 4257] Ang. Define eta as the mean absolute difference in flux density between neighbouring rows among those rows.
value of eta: 0.59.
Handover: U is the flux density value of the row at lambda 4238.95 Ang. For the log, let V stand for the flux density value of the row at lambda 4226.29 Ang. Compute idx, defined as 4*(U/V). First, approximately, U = 5.609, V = 7.474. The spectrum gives 3.0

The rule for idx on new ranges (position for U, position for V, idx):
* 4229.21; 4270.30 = 3.5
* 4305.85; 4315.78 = 4.1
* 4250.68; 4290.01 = 5.4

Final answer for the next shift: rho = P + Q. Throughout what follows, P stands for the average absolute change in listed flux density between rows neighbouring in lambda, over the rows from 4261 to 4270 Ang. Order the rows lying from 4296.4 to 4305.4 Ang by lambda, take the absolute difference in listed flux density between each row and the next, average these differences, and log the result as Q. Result 1.51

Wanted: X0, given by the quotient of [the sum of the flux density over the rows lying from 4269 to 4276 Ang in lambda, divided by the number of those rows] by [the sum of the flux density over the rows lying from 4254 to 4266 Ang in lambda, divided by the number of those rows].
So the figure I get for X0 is 1.07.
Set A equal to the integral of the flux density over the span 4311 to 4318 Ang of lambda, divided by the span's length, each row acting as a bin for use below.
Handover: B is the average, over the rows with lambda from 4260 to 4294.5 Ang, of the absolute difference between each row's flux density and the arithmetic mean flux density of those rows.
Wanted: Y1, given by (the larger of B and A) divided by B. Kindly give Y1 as 13.4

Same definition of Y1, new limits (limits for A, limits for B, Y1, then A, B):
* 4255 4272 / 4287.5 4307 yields 9.9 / 7.18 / 0.73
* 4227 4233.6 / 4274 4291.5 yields 13.6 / 7.37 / 0.54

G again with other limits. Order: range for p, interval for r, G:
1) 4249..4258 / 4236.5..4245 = 10.0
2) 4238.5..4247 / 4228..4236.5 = 9.8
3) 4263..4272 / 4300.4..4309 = 11.3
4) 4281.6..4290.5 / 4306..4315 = 10.6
